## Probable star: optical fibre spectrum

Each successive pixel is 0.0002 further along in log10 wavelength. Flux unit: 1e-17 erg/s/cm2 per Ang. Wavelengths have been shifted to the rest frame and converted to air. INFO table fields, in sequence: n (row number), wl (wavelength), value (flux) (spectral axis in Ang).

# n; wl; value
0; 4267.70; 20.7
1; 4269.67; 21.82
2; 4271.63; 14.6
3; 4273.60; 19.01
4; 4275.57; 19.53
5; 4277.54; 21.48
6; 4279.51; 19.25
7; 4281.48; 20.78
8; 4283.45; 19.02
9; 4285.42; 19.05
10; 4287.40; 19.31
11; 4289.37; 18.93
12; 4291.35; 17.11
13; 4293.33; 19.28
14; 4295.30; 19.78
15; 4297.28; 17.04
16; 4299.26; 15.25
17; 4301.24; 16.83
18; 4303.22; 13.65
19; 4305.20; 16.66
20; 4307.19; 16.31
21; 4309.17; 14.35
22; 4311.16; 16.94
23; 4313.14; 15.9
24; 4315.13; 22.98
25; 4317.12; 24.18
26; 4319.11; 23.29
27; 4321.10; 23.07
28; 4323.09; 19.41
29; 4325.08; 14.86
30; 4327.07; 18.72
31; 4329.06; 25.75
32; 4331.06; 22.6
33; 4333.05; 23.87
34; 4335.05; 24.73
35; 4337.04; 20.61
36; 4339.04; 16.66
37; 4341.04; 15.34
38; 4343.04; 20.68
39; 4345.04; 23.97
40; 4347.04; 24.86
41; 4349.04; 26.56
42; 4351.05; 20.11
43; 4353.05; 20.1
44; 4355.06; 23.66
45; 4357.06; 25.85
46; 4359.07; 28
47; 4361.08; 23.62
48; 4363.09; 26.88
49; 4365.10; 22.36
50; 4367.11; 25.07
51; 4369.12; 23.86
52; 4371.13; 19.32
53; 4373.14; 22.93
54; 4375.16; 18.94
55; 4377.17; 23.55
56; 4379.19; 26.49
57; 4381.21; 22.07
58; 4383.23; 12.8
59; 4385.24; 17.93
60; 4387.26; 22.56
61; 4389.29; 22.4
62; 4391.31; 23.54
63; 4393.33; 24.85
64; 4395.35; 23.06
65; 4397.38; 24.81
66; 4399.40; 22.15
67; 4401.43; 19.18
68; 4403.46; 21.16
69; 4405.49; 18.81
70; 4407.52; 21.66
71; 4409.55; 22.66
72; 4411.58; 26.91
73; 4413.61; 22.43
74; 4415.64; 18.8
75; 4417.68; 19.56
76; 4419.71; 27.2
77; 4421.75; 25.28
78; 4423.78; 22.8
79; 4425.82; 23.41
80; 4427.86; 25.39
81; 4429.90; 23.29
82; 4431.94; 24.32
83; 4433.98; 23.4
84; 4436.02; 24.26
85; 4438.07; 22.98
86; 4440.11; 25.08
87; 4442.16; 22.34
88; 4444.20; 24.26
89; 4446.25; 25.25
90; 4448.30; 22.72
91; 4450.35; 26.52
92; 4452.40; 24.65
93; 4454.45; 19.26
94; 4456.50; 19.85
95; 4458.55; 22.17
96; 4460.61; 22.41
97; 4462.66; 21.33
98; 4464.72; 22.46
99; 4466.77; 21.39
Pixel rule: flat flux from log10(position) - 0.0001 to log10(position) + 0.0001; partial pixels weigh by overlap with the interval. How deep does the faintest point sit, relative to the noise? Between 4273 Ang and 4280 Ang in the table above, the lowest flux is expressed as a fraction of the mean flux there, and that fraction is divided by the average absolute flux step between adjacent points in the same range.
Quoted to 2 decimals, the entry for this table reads 0.61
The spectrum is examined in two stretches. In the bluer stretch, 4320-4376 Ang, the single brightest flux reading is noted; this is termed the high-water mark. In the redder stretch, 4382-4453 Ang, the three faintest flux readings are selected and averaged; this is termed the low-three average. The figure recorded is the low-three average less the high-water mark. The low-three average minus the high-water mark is -11.5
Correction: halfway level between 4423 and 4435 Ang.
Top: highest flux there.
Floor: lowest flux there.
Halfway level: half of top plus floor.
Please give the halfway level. 24.1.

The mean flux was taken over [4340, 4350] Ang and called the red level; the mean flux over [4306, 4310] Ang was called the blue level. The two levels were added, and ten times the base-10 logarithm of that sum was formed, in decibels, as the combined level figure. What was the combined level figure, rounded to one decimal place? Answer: 15.8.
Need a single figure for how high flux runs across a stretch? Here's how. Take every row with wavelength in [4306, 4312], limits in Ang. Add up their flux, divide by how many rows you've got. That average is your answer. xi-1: 16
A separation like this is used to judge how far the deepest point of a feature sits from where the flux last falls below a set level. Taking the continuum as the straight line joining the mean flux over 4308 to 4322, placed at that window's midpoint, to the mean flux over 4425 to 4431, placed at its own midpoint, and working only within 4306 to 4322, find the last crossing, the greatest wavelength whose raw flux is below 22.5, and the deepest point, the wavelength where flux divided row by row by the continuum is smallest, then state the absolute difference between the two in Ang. 4.0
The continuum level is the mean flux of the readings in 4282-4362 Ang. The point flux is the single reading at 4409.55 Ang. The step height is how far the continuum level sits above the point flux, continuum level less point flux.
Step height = -2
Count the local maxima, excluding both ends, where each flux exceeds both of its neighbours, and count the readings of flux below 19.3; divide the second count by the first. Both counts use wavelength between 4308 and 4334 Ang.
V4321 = 1.7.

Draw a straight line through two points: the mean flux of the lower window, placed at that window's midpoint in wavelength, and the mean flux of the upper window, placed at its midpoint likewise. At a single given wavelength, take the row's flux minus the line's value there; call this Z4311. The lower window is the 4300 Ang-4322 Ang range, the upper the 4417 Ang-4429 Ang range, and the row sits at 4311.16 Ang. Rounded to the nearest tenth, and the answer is -1.6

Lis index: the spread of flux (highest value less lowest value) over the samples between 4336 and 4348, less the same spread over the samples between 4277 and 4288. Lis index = 7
